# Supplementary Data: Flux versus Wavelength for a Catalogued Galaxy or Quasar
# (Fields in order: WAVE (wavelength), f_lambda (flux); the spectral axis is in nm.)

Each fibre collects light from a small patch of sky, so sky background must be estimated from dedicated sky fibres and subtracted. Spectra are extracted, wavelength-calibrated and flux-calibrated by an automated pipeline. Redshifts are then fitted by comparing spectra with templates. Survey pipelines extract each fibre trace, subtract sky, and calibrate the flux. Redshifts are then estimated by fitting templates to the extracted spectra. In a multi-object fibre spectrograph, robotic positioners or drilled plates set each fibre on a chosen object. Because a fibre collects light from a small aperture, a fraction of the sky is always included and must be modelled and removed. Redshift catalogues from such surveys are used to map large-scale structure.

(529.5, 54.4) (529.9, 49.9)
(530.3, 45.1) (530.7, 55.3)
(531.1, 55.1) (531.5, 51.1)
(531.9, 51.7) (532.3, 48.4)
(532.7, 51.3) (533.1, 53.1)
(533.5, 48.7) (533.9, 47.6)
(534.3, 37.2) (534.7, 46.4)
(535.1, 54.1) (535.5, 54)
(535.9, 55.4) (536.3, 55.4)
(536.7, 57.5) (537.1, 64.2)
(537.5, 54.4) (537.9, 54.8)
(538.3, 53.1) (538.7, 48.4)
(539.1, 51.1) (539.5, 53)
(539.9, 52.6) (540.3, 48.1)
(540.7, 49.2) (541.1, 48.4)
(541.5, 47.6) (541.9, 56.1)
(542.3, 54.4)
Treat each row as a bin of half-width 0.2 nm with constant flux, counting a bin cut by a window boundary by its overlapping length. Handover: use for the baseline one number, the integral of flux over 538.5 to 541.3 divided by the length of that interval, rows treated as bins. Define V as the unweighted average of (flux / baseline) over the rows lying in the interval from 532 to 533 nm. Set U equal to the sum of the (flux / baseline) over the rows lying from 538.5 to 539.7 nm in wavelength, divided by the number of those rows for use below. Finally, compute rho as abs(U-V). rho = 0.020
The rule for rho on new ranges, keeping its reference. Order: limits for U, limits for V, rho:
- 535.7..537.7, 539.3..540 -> 0.091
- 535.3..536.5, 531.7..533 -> 0.089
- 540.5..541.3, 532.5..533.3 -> 0.068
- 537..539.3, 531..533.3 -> 0.051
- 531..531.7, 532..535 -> 0.111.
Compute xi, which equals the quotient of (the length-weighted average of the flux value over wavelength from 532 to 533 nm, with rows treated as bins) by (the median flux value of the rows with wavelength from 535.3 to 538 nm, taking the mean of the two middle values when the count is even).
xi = 0.91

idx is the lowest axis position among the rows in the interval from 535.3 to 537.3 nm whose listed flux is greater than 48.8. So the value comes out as 535.5 nm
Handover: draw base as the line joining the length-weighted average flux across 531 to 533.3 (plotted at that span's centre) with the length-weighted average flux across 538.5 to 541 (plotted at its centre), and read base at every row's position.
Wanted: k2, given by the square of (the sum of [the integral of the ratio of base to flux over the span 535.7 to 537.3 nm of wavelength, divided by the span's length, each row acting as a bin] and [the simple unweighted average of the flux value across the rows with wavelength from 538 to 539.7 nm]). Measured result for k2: 2733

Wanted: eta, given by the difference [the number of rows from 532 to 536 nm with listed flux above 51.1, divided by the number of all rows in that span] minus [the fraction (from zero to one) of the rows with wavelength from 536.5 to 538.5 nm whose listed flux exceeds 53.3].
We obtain -0.3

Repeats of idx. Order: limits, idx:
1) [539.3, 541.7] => 539.5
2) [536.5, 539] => 536.7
